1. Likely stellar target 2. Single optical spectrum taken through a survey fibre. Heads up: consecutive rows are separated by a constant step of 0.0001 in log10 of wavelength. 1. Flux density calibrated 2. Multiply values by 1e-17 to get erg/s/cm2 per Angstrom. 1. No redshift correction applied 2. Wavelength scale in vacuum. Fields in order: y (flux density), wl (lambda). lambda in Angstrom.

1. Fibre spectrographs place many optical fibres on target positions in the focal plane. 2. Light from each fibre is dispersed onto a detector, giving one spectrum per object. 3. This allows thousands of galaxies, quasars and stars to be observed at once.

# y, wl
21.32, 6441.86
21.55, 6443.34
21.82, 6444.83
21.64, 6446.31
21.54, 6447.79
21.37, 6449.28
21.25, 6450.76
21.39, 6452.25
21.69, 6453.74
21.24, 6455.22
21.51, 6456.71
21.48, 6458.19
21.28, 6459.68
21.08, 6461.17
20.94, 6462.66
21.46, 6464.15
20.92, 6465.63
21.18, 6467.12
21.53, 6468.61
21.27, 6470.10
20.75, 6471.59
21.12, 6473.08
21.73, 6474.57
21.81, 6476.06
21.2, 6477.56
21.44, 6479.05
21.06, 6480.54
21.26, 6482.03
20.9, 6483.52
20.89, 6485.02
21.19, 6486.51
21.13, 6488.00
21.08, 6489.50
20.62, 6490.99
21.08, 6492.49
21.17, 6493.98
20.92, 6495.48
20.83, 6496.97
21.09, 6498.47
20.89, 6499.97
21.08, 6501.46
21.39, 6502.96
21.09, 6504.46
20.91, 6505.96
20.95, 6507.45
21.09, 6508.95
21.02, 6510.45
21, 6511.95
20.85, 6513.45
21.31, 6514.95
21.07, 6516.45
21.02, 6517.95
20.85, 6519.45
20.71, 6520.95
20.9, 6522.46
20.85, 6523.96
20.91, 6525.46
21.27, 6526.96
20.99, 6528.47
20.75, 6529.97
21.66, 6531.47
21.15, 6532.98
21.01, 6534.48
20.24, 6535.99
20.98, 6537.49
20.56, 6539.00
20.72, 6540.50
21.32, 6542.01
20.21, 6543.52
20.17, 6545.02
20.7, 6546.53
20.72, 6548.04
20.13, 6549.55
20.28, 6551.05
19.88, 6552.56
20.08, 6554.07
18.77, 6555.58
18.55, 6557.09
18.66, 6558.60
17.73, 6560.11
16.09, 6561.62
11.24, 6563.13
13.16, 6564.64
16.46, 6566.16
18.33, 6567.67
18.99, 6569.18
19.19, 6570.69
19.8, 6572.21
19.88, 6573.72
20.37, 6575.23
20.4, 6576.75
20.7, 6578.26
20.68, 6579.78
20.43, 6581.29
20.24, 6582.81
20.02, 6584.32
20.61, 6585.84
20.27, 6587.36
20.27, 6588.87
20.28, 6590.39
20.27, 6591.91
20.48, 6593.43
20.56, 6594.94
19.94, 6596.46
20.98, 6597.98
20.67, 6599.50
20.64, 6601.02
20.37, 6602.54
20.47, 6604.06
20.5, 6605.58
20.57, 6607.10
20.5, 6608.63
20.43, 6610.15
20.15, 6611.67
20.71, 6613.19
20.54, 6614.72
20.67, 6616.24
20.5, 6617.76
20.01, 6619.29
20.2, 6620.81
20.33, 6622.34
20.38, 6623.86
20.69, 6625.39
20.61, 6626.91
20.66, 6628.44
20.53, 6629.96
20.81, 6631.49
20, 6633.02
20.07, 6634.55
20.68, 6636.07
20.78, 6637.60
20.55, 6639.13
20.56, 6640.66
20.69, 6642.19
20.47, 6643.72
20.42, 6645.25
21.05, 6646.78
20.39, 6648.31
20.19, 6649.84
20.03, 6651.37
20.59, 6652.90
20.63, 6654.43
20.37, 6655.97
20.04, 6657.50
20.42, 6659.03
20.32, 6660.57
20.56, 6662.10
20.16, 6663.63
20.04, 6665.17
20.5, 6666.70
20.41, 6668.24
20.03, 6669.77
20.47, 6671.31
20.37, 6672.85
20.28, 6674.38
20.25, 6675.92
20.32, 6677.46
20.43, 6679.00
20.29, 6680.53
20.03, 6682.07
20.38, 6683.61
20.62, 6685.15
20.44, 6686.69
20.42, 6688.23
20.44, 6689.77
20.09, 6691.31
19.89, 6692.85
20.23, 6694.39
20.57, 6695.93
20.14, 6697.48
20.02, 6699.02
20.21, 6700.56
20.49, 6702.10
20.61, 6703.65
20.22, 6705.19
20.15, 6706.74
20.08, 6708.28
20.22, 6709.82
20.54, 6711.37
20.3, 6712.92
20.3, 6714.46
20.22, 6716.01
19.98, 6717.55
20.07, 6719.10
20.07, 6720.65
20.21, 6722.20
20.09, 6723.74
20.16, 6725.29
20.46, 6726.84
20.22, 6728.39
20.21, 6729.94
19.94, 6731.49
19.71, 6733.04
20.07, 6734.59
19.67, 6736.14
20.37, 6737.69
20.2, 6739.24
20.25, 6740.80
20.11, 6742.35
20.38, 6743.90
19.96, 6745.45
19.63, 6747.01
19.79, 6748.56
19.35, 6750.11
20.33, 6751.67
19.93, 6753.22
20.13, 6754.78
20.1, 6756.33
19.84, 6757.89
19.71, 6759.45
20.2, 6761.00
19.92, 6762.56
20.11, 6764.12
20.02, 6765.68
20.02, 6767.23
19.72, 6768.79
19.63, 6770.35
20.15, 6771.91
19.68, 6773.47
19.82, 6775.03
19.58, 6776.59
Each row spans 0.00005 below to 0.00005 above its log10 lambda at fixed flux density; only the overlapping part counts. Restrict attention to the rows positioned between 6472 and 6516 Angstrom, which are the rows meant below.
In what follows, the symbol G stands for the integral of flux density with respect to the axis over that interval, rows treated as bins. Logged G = 929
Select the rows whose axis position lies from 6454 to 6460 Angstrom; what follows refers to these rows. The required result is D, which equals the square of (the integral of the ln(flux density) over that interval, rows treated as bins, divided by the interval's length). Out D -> 9.41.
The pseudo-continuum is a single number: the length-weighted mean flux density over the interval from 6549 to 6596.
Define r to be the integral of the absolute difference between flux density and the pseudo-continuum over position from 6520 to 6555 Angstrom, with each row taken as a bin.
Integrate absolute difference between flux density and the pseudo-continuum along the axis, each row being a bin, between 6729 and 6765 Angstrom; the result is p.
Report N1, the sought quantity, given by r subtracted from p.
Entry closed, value -24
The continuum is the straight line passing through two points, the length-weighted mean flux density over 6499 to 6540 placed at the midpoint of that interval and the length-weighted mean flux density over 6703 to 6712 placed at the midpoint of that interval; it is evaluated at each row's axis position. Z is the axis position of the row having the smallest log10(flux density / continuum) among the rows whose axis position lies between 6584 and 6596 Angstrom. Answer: 6584.32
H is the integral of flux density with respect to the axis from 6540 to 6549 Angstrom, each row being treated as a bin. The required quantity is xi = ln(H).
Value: 5.2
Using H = 185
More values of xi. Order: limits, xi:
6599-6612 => 5.6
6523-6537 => 5.7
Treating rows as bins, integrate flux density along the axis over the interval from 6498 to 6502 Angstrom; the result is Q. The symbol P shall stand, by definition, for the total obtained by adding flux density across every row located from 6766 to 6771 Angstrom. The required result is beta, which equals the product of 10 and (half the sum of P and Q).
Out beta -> 717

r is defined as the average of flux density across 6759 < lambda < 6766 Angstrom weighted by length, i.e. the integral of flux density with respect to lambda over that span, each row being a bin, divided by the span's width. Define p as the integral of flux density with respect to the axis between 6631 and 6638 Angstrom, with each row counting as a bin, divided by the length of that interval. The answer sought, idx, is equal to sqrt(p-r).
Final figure 0.7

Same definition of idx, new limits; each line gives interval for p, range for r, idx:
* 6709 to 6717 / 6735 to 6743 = 0.5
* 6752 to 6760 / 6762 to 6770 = 0.2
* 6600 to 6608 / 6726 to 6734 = 0.6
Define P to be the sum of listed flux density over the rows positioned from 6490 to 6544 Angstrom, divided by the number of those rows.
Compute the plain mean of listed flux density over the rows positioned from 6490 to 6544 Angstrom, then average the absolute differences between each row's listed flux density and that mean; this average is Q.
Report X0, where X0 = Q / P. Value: 0.0096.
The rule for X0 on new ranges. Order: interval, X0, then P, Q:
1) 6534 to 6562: 0.0497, 19.83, 0.99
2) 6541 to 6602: 0.0689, 19.45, 1.34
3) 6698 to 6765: 0.0094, 20.11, 0.19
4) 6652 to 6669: 0.0081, 20.37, 0.17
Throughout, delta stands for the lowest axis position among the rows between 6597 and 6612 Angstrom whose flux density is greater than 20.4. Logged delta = 6597.98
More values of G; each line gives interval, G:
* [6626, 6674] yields 981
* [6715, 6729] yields 282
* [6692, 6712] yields 405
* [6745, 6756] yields 219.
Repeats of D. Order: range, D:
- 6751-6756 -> 9.03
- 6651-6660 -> 9.07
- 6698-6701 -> 9.04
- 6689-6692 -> 9.06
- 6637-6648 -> 9.16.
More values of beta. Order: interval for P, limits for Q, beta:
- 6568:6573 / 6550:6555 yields 791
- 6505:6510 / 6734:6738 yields 715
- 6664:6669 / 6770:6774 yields 702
